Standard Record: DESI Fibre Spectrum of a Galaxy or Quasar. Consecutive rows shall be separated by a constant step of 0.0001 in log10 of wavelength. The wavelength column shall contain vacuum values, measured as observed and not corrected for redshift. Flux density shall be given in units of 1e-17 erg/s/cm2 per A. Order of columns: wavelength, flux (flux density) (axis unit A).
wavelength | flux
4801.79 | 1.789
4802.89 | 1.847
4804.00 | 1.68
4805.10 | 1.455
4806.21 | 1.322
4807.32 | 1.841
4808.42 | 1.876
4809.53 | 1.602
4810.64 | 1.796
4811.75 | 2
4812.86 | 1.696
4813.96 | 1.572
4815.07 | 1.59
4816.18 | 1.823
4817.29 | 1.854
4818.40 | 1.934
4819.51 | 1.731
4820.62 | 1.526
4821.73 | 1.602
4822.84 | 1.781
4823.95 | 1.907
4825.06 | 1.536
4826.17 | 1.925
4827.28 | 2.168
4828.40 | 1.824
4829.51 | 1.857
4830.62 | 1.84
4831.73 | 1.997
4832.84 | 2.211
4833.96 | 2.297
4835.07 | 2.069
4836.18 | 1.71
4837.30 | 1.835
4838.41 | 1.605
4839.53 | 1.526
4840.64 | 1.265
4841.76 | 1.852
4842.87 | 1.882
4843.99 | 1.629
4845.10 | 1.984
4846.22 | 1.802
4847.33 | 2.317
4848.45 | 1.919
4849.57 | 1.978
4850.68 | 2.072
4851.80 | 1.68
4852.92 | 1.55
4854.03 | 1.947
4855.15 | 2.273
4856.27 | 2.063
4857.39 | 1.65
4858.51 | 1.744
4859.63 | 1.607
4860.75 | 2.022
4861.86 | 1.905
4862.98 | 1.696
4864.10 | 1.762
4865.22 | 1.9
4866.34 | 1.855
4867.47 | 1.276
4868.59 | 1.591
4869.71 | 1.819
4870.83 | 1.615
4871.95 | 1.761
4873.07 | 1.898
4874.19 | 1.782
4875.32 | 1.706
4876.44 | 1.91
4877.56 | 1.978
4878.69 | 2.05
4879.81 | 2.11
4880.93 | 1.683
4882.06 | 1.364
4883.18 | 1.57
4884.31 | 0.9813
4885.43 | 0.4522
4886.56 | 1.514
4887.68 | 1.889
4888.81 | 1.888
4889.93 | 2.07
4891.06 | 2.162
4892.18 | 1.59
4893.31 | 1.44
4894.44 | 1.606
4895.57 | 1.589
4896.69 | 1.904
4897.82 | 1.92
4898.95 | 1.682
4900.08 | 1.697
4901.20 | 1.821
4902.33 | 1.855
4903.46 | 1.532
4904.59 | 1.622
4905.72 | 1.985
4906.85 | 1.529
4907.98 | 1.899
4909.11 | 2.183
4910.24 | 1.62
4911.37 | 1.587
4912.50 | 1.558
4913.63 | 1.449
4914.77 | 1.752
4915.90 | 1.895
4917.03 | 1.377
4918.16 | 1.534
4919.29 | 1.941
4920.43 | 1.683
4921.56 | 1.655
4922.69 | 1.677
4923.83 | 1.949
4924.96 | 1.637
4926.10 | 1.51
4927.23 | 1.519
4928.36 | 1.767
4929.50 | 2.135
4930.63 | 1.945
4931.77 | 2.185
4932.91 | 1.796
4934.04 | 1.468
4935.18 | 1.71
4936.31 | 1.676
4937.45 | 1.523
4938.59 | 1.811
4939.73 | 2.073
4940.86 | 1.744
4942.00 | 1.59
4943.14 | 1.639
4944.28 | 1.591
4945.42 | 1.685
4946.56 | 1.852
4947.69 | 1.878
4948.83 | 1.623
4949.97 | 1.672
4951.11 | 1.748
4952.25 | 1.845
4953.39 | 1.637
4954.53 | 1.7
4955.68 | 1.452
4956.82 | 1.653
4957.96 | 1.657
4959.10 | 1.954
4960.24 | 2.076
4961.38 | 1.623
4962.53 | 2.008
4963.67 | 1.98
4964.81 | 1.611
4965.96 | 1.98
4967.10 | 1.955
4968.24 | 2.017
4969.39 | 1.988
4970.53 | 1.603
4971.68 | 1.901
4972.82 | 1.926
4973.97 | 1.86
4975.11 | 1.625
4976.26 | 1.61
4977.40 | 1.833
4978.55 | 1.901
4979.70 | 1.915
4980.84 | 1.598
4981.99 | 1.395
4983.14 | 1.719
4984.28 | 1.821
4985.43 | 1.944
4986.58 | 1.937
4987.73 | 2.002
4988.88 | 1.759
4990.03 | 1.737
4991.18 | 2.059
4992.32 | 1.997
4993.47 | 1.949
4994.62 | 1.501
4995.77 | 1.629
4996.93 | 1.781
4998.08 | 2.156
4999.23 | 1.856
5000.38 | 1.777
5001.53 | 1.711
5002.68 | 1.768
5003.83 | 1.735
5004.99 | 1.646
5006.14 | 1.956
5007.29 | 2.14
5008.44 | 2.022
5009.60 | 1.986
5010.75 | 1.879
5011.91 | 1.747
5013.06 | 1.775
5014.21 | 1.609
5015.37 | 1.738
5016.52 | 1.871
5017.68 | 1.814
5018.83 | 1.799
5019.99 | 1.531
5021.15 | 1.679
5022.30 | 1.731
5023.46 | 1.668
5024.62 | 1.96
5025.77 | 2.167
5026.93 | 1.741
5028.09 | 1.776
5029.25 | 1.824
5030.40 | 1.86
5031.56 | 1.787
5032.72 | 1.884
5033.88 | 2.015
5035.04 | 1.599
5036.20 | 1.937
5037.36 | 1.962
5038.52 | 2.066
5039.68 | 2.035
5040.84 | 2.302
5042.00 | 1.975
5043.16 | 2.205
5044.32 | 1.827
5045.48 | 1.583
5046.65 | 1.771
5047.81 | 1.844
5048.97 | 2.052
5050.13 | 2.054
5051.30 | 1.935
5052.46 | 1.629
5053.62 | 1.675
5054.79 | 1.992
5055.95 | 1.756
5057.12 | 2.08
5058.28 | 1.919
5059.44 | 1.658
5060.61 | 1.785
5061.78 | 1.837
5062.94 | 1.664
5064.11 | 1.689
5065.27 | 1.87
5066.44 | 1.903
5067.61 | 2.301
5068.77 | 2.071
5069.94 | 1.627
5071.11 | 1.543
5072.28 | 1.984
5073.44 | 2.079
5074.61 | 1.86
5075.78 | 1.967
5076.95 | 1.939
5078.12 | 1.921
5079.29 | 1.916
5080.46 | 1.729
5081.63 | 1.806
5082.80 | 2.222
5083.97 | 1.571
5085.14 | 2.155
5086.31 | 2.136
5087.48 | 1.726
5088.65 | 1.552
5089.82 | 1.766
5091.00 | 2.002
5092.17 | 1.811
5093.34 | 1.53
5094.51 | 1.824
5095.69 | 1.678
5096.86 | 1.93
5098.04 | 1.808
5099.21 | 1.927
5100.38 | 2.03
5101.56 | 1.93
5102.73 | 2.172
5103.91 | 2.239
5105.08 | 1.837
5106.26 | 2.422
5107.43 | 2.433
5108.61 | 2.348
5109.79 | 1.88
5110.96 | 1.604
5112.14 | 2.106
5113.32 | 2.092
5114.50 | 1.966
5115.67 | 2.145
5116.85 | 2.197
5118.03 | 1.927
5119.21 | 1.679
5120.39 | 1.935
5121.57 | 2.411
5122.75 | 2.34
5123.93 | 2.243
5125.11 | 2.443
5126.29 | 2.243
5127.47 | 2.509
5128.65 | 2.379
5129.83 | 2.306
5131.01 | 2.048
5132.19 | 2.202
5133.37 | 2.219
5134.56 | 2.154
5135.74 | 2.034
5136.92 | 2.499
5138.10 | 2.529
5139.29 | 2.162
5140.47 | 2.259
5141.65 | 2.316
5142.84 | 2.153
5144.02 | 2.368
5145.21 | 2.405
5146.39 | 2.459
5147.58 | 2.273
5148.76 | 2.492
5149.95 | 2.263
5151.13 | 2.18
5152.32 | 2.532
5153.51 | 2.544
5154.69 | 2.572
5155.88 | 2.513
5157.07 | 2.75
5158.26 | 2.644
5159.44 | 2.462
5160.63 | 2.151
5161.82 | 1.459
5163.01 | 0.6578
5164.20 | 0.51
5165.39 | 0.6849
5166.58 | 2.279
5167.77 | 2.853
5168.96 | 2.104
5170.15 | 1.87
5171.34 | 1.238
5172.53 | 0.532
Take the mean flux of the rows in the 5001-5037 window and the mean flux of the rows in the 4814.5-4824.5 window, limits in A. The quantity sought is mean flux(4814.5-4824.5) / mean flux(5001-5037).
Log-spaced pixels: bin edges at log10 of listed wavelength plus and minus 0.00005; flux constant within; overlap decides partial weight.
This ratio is 0.96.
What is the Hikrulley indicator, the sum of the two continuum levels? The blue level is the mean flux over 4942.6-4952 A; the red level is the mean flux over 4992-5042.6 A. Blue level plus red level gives 3.56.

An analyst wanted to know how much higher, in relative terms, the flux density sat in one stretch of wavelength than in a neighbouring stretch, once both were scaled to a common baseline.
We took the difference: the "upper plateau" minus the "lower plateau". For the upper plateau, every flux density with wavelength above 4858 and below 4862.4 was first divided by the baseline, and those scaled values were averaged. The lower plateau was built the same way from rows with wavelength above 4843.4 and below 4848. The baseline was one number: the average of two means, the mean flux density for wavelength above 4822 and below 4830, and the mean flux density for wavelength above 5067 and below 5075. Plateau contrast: -0.06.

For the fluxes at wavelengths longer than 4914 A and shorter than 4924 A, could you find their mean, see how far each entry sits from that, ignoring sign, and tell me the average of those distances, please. 0.148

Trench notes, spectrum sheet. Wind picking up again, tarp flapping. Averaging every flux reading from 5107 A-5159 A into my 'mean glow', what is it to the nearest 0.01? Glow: 2.27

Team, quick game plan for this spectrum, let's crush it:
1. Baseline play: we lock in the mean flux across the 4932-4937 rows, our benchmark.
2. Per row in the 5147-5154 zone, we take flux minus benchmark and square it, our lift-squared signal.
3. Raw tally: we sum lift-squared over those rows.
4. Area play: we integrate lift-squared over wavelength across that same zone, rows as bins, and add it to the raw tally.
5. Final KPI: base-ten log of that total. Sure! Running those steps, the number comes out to 0.8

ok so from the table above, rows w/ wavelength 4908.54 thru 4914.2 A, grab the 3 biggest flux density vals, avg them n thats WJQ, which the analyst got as 1.80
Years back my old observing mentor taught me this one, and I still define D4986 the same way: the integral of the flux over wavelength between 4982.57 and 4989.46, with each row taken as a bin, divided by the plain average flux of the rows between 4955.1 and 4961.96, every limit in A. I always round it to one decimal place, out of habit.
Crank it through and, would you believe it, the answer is 7.4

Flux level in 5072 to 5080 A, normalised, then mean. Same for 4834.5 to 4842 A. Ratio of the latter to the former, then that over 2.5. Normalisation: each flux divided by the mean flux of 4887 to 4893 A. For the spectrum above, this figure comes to 0.35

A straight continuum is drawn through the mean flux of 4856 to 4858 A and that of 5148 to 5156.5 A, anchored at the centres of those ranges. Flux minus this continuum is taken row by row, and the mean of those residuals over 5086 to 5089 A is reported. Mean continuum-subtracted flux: -0.51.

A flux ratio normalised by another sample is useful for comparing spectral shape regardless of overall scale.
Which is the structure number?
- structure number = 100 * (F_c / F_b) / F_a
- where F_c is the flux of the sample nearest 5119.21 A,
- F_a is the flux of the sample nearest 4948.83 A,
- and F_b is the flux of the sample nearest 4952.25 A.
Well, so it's 56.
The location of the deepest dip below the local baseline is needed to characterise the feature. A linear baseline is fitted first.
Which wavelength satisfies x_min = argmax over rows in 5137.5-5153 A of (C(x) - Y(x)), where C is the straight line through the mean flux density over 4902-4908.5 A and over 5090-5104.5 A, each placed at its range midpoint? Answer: 5142.84 A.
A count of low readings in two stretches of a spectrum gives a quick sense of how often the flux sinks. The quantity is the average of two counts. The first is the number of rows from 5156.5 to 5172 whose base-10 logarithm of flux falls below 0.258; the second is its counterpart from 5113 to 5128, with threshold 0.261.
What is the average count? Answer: 3.0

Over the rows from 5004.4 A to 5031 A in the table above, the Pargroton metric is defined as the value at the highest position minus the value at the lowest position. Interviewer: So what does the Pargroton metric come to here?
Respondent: 0.2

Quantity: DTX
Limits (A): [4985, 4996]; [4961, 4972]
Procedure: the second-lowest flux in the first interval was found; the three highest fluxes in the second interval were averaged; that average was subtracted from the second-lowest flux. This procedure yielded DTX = -0.38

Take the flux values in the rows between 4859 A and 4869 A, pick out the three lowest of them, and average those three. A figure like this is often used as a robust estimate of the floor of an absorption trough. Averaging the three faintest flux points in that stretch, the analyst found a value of 1.49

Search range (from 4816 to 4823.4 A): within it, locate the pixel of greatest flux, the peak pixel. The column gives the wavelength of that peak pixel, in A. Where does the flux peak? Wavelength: 4818.40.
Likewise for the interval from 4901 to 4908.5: 4905.72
